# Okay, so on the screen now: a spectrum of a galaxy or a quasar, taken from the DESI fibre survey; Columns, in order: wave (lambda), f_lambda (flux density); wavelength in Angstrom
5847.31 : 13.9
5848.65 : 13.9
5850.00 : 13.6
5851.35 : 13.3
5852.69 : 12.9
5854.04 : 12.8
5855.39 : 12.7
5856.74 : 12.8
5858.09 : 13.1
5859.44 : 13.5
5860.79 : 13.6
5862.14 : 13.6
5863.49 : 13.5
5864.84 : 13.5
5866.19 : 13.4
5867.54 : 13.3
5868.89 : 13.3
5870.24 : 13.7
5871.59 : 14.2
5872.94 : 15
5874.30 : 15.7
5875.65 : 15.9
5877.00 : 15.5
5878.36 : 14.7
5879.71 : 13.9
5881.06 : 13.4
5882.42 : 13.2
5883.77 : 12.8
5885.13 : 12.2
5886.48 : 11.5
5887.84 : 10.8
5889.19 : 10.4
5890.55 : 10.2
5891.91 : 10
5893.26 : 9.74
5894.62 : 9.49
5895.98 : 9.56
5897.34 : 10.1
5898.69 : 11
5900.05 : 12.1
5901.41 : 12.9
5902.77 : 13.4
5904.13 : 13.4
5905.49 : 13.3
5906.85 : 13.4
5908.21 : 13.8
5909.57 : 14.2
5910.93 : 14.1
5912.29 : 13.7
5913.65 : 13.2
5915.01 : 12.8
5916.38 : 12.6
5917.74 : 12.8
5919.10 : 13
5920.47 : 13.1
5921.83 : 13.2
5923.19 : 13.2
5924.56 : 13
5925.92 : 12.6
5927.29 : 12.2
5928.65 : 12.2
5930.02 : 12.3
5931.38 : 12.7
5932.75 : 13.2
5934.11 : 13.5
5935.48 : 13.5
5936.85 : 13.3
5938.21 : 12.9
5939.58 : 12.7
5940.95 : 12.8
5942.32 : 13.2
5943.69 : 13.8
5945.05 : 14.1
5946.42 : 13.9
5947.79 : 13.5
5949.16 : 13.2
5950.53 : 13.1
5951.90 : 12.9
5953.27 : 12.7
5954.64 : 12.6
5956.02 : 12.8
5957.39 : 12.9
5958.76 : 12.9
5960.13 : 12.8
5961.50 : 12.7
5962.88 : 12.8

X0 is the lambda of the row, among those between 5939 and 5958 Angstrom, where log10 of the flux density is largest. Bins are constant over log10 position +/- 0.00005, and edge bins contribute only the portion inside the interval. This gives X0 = 5945.05 Angstrom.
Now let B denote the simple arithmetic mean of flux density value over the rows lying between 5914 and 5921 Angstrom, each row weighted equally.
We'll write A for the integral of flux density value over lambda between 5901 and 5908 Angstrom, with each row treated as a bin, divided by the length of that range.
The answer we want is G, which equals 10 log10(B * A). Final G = 22.3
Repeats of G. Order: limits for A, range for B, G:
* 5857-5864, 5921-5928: 22.4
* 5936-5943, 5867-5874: 22.6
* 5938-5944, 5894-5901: 21.3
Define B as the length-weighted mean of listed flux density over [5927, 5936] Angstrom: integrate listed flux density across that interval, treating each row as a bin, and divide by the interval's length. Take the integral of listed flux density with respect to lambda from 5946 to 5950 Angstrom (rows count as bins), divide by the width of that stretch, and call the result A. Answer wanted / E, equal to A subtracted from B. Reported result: -0.67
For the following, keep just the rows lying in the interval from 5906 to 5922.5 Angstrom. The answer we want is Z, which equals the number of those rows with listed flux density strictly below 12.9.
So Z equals 3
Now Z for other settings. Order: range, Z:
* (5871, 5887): 3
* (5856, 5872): 1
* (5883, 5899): 12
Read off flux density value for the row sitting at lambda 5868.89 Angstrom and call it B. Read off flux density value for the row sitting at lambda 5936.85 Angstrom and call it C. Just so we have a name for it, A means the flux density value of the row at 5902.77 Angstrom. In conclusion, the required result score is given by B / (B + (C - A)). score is 1.0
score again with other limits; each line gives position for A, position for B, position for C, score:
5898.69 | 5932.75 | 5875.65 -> 0.7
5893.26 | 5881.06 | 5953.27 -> 0.8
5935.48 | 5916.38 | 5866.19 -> 1.0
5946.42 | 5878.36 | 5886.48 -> 1.2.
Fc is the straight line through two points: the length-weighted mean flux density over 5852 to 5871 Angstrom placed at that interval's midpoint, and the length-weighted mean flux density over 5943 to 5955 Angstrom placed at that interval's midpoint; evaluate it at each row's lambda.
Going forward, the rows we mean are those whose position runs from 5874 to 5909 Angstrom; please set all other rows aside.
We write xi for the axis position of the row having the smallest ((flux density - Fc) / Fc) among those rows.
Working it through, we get 5894.62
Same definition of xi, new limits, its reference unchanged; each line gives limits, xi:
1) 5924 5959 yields 5928.65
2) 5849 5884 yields 5855.39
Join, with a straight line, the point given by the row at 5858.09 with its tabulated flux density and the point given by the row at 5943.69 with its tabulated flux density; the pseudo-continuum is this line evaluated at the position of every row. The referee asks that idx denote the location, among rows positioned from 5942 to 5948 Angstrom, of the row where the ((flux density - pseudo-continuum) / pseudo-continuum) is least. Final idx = 5942.32 Angstrom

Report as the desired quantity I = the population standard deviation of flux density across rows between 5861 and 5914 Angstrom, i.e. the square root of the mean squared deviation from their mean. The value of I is 1.72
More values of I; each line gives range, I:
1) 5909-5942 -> 0.51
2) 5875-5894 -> 2.00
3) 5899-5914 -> 0.55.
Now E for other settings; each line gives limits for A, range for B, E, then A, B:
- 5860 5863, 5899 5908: -0.56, 13.6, 13.0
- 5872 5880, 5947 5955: -2.11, 15.1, 13.0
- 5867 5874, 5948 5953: -0.93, 14.0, 13.1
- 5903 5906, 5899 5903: -0.80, 13.4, 12.6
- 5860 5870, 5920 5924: -0.30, 13.5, 13.2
